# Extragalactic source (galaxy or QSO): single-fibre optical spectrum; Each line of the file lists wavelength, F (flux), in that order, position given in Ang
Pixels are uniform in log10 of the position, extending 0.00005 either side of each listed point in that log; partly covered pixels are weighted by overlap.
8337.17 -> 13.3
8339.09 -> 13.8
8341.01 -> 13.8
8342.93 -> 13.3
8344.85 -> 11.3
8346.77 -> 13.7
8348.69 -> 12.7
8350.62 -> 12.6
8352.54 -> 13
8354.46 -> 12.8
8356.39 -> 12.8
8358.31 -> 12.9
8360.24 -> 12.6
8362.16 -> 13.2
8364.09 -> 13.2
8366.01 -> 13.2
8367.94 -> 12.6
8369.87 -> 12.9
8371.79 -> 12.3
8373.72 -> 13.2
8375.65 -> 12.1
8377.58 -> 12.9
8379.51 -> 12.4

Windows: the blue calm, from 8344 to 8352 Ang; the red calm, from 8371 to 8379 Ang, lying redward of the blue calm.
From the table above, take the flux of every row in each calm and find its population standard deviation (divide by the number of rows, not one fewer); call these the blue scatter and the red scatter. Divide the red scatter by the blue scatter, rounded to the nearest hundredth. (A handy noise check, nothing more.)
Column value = 0.52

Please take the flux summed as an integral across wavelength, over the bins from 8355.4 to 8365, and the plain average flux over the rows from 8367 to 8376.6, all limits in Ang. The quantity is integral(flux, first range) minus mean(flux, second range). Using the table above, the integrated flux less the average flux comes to 112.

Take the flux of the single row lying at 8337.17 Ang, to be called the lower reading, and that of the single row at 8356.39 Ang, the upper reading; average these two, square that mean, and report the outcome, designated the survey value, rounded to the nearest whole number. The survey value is 170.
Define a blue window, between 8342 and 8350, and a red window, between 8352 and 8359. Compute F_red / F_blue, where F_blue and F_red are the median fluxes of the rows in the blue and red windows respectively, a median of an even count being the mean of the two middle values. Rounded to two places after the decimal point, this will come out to 0.99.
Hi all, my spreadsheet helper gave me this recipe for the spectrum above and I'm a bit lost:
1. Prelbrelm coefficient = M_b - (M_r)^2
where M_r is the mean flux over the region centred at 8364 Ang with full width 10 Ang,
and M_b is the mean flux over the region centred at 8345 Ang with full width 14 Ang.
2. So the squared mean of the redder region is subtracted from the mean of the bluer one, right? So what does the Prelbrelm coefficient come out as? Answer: -155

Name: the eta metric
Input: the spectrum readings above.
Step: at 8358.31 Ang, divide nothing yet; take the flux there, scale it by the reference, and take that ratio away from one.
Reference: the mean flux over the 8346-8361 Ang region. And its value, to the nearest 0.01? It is 0.00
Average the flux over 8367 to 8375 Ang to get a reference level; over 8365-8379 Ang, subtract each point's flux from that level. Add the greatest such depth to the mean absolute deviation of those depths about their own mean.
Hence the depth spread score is 1.0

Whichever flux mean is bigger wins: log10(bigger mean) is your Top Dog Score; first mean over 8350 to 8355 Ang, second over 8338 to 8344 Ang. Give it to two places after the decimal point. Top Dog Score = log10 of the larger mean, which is 1.13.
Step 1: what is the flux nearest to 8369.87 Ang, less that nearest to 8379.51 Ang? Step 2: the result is 0.50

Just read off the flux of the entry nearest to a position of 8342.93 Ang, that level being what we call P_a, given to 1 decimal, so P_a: 13.3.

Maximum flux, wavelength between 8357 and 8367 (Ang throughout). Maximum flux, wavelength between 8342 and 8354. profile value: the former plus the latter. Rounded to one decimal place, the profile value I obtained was 26.9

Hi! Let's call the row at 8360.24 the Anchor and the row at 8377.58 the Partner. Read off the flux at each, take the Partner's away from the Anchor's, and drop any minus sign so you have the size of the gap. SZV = 0.30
